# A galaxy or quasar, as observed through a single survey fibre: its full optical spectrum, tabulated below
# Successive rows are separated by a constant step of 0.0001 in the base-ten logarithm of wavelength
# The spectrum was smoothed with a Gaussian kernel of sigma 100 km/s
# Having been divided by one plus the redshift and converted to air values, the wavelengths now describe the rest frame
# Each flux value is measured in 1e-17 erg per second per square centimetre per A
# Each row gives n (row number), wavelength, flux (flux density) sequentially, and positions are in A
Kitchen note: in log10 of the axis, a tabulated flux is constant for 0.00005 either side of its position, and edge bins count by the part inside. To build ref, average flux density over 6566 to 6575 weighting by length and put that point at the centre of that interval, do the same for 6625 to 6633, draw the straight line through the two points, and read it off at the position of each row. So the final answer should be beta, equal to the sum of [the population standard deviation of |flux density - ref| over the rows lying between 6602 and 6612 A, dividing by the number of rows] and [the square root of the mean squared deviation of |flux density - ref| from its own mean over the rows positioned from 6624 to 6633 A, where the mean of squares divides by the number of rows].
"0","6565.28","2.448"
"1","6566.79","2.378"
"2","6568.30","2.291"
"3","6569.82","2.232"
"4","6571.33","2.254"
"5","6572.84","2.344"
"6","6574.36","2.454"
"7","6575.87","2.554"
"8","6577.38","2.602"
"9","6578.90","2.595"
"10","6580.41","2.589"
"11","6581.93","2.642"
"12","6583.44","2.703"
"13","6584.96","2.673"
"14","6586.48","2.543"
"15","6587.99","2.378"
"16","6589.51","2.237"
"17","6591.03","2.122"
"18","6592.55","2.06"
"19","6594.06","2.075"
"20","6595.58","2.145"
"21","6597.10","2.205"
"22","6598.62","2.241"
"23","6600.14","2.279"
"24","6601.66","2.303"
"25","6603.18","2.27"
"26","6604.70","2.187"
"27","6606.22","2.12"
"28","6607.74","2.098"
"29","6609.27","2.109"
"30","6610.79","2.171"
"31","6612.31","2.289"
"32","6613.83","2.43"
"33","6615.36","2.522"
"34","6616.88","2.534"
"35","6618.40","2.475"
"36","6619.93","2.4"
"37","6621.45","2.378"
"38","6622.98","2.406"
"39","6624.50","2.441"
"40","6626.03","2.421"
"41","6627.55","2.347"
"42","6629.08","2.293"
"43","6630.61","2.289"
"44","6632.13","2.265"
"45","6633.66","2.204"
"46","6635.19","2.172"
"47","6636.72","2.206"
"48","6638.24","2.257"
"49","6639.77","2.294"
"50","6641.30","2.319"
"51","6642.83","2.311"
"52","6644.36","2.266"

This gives 0.094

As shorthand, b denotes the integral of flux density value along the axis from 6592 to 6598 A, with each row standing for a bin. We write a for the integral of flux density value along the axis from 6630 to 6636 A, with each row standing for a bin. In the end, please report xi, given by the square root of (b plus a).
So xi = 5.1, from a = 13.4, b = 12.8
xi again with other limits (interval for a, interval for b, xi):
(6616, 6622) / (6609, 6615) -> 5.3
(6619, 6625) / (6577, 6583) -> 5.5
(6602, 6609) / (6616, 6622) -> 5.5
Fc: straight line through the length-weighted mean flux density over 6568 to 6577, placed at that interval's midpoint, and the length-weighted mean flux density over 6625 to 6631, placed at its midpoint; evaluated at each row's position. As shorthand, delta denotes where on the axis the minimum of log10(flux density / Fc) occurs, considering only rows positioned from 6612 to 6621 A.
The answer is 6612.31 A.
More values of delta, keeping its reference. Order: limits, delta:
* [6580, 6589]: 6587.99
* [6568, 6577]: 6569.82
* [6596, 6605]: 6604.70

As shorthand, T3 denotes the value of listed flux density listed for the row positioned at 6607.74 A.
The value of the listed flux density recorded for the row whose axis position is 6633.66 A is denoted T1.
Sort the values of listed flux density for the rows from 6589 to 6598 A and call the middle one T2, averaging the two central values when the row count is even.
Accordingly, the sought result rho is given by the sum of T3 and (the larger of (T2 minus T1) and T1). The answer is 4.3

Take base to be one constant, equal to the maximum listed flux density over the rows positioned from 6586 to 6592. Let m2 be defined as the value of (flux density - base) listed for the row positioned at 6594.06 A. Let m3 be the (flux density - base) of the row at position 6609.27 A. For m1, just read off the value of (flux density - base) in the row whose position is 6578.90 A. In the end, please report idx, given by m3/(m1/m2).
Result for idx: 3.91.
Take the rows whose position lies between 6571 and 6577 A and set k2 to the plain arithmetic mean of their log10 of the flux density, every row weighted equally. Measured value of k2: 0.380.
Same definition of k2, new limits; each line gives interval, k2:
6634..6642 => 0.352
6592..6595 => 0.315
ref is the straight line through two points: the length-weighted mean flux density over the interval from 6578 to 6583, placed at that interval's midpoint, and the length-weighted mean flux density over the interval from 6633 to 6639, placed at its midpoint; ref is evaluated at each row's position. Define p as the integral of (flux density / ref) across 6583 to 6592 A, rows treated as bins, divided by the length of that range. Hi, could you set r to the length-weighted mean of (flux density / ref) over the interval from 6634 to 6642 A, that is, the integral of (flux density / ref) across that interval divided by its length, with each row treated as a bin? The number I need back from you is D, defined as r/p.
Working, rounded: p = 0.94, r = 1.02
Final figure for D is 1.08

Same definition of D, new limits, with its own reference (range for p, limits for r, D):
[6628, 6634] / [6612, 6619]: 1.03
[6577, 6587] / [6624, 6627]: 1.05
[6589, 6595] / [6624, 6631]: 1.24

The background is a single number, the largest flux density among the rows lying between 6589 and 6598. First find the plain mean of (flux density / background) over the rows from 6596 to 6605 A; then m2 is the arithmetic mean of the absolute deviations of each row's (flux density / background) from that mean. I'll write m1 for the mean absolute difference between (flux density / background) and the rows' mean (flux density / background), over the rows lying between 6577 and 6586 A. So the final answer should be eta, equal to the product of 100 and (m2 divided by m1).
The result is 94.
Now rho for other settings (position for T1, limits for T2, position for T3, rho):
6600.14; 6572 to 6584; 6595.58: 4.4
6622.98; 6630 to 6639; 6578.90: 5.0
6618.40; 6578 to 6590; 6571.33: 4.7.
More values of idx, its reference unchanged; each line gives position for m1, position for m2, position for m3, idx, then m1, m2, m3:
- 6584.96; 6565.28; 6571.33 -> 0.21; 0.1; -0.1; -0.29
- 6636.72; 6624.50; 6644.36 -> -0.08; -0.3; -0.1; -0.28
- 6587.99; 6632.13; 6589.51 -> -0.52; -0.2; -0.3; -0.31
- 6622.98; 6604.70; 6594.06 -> -1.22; -0.1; -0.4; -0.47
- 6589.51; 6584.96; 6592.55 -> 0.21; -0.3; 0.1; -0.48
